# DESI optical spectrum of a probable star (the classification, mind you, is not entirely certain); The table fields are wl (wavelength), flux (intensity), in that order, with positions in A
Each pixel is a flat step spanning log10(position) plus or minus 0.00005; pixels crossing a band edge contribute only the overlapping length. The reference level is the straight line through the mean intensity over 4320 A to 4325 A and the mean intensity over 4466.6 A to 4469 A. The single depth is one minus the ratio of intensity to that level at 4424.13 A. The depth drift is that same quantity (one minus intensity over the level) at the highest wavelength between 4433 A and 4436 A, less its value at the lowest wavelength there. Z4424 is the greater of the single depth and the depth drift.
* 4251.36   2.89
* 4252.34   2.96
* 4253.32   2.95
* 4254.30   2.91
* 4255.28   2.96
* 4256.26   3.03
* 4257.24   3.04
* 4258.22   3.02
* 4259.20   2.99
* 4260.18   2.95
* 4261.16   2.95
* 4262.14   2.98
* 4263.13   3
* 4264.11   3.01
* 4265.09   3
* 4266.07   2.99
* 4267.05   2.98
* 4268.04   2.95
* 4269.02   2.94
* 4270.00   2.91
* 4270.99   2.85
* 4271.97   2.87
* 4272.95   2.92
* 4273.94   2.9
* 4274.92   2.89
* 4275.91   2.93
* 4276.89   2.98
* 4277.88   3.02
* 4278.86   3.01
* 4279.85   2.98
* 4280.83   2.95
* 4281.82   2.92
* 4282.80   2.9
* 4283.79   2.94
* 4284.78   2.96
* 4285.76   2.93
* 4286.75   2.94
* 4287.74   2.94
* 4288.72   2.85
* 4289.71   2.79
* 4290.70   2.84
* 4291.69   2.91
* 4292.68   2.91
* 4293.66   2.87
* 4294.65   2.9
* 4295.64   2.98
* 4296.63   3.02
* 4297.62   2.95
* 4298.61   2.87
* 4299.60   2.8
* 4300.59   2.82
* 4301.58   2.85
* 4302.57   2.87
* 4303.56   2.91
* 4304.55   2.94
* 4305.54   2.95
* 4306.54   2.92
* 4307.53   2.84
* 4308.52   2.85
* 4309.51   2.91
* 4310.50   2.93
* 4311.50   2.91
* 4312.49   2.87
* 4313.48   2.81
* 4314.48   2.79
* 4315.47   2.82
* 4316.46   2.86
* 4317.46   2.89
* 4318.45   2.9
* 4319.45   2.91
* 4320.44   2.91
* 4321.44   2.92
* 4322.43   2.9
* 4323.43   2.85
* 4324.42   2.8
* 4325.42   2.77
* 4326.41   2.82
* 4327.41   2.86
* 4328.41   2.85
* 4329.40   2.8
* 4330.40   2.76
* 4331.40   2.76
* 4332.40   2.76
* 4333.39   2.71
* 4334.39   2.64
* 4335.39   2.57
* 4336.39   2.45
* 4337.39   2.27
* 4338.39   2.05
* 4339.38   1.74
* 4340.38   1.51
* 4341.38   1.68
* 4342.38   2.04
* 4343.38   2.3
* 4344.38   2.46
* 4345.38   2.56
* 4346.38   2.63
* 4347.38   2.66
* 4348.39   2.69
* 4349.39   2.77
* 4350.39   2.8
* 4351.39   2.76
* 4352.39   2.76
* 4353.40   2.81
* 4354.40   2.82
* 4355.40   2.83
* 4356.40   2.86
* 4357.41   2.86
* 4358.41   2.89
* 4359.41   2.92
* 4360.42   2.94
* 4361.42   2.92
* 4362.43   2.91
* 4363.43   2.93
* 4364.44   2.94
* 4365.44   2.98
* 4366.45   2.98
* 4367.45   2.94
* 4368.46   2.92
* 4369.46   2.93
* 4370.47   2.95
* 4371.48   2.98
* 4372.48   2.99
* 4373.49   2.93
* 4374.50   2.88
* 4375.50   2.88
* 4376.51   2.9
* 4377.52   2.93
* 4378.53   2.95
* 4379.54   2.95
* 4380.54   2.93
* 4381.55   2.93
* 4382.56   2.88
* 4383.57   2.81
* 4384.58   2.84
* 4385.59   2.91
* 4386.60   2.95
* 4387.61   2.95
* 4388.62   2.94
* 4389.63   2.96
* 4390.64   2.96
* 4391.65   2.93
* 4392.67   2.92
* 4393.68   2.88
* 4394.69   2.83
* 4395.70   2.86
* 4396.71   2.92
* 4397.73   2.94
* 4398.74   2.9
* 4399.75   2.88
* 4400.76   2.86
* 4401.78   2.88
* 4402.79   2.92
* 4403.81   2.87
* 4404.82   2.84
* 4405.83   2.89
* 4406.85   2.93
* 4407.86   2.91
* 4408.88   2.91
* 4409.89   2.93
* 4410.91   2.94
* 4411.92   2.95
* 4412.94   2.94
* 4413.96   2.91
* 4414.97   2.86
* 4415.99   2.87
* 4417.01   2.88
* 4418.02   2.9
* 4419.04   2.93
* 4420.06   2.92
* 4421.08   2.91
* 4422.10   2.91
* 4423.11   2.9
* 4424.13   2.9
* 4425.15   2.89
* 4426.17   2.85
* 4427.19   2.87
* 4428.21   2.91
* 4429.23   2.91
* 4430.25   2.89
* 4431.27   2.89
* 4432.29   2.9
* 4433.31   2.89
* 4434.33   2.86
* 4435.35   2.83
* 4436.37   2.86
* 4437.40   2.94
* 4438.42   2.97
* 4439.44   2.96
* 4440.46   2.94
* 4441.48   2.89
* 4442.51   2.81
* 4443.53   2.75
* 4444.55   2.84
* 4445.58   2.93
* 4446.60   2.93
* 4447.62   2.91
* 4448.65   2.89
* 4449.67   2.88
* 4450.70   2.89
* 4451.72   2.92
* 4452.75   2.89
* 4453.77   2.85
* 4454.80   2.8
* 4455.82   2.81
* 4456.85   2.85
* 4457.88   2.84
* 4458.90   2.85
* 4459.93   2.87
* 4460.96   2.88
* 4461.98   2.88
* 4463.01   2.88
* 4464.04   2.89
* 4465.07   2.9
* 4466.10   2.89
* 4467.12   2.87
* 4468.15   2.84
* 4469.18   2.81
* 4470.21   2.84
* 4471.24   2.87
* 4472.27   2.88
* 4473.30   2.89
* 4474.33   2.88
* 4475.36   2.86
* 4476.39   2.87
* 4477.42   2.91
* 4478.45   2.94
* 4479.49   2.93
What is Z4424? 0.021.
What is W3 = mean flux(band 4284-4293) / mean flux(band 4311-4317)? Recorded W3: 1.02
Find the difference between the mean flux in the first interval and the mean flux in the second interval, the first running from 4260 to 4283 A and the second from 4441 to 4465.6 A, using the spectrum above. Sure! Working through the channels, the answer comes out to 0.08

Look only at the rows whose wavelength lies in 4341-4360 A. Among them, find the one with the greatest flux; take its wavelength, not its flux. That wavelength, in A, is 4359.41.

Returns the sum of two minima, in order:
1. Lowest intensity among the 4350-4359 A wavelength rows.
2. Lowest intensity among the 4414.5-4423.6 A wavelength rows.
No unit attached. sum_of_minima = 5.62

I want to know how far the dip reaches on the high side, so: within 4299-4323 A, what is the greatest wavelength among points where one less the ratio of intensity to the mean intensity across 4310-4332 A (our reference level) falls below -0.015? 4322.43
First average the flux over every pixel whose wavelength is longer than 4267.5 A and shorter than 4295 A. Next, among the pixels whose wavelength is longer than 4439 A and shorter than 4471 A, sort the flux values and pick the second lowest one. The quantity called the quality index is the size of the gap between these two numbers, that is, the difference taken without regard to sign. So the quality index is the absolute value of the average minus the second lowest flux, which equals 0.12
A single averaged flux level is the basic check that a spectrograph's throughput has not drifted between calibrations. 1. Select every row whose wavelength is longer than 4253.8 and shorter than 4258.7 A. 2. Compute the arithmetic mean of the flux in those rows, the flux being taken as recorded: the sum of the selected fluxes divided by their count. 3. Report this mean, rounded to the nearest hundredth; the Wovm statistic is 2.99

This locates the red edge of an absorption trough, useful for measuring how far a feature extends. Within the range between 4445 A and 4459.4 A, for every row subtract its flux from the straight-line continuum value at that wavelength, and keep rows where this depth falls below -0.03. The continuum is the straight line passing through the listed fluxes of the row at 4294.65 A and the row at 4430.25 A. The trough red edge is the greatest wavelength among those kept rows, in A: 4451.72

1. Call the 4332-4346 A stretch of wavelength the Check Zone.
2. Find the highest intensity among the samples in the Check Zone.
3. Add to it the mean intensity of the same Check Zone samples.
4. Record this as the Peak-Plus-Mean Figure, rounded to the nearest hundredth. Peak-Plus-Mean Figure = 5.03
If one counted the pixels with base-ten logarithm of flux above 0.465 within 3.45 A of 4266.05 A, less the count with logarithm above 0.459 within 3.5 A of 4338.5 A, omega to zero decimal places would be 7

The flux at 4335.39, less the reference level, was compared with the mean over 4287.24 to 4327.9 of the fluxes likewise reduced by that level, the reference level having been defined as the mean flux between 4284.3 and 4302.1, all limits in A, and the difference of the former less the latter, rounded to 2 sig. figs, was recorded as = -0.31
